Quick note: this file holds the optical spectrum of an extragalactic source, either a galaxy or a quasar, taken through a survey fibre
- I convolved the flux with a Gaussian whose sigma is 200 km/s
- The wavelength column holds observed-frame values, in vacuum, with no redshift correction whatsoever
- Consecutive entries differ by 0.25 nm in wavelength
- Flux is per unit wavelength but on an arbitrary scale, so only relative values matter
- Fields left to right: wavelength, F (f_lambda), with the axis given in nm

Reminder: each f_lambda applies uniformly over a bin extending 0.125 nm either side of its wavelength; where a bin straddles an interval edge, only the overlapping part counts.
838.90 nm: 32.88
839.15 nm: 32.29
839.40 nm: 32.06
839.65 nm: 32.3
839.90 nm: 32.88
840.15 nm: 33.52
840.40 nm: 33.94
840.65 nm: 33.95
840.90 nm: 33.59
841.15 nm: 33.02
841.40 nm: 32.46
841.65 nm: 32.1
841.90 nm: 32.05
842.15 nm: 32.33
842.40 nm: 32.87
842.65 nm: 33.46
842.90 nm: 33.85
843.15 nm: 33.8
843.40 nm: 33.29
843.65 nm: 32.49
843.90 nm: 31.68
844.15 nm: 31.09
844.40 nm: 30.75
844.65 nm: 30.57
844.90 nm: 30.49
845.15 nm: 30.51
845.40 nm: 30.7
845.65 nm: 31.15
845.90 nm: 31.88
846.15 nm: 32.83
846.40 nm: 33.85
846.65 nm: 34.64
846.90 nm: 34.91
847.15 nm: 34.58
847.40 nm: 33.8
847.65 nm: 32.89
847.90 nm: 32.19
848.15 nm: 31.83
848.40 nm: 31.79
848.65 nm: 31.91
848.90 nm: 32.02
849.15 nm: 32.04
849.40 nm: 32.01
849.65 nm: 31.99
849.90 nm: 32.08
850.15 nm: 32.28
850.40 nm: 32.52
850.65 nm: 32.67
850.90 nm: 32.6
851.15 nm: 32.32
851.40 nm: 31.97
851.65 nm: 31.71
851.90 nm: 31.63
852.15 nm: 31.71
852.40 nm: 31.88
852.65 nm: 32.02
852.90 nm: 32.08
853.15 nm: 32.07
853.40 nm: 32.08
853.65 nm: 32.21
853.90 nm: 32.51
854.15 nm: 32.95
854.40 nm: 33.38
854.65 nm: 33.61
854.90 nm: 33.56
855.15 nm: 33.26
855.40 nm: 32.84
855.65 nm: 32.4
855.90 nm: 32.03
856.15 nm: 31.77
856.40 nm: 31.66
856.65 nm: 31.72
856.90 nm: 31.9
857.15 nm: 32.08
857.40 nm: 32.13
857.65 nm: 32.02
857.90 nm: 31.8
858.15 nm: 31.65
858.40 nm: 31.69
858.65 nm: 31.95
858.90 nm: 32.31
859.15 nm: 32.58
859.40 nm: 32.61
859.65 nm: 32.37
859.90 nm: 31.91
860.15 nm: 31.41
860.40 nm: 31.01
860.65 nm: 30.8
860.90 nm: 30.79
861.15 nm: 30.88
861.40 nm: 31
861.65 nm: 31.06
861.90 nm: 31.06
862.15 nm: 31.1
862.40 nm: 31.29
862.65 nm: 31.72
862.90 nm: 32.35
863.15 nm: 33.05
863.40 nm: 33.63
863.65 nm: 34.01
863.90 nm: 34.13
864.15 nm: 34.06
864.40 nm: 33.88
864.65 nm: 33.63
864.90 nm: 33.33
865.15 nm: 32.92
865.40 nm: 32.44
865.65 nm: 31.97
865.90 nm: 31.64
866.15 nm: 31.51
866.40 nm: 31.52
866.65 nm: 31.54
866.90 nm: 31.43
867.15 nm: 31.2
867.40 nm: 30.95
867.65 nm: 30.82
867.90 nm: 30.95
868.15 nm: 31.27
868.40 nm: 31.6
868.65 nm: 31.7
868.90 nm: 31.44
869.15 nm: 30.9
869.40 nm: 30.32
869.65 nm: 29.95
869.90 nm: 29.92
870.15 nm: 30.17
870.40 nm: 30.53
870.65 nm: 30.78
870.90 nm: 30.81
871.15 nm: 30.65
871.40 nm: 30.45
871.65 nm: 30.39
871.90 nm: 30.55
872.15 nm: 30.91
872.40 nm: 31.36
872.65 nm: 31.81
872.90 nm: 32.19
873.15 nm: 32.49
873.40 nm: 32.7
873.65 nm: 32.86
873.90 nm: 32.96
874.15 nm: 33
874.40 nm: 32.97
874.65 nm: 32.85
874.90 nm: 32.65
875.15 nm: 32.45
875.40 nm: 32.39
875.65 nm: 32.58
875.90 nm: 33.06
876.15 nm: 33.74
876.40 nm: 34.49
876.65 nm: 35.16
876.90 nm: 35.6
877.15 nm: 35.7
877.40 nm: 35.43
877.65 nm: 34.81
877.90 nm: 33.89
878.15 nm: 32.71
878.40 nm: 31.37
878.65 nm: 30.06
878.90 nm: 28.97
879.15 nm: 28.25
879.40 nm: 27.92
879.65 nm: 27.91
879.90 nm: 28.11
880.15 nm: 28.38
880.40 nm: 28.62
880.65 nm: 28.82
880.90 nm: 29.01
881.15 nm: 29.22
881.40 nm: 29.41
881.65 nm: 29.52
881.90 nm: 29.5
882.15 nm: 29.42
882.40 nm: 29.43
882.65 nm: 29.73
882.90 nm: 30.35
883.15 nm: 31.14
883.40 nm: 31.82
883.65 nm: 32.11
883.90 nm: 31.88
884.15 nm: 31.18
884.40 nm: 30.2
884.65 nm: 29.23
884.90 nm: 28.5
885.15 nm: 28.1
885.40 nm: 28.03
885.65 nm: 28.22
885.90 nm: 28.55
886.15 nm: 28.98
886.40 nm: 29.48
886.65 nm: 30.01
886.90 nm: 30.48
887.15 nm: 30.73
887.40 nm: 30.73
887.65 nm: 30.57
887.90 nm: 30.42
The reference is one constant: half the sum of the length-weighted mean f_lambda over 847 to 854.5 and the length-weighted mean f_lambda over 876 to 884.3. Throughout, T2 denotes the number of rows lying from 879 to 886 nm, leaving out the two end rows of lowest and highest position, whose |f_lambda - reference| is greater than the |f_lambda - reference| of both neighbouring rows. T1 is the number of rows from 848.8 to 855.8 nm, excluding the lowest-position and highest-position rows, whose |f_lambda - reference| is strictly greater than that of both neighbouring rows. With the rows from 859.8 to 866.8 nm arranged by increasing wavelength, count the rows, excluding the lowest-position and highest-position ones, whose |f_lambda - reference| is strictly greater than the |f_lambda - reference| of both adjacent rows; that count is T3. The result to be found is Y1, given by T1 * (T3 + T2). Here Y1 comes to 35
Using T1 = 5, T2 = 4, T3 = 3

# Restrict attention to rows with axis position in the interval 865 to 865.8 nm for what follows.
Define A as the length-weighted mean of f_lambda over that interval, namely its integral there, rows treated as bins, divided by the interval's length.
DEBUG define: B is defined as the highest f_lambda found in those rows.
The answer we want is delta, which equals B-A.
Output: 0.47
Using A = 32.4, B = 32.92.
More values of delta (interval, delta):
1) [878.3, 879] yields 1.24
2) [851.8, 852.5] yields 0.14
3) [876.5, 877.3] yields 0.25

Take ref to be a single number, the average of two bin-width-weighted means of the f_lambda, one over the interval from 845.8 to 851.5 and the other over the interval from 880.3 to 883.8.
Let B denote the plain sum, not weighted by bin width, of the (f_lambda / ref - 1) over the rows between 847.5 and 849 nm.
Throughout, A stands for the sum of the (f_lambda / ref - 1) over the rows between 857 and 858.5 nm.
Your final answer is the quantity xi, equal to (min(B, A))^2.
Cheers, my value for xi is 0.01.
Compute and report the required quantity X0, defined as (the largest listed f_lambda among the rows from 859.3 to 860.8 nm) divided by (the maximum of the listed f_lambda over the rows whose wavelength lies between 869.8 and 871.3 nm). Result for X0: 1.06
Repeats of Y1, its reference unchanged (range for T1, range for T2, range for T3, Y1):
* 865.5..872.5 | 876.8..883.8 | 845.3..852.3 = 28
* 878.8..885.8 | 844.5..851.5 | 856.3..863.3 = 28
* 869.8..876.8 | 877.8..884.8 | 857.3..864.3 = 12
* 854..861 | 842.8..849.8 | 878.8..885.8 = 21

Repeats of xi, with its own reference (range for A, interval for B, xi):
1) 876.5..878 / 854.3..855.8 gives 0.13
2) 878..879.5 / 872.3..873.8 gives 0.07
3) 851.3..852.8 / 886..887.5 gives 0.05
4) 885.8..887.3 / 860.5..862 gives 0.09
